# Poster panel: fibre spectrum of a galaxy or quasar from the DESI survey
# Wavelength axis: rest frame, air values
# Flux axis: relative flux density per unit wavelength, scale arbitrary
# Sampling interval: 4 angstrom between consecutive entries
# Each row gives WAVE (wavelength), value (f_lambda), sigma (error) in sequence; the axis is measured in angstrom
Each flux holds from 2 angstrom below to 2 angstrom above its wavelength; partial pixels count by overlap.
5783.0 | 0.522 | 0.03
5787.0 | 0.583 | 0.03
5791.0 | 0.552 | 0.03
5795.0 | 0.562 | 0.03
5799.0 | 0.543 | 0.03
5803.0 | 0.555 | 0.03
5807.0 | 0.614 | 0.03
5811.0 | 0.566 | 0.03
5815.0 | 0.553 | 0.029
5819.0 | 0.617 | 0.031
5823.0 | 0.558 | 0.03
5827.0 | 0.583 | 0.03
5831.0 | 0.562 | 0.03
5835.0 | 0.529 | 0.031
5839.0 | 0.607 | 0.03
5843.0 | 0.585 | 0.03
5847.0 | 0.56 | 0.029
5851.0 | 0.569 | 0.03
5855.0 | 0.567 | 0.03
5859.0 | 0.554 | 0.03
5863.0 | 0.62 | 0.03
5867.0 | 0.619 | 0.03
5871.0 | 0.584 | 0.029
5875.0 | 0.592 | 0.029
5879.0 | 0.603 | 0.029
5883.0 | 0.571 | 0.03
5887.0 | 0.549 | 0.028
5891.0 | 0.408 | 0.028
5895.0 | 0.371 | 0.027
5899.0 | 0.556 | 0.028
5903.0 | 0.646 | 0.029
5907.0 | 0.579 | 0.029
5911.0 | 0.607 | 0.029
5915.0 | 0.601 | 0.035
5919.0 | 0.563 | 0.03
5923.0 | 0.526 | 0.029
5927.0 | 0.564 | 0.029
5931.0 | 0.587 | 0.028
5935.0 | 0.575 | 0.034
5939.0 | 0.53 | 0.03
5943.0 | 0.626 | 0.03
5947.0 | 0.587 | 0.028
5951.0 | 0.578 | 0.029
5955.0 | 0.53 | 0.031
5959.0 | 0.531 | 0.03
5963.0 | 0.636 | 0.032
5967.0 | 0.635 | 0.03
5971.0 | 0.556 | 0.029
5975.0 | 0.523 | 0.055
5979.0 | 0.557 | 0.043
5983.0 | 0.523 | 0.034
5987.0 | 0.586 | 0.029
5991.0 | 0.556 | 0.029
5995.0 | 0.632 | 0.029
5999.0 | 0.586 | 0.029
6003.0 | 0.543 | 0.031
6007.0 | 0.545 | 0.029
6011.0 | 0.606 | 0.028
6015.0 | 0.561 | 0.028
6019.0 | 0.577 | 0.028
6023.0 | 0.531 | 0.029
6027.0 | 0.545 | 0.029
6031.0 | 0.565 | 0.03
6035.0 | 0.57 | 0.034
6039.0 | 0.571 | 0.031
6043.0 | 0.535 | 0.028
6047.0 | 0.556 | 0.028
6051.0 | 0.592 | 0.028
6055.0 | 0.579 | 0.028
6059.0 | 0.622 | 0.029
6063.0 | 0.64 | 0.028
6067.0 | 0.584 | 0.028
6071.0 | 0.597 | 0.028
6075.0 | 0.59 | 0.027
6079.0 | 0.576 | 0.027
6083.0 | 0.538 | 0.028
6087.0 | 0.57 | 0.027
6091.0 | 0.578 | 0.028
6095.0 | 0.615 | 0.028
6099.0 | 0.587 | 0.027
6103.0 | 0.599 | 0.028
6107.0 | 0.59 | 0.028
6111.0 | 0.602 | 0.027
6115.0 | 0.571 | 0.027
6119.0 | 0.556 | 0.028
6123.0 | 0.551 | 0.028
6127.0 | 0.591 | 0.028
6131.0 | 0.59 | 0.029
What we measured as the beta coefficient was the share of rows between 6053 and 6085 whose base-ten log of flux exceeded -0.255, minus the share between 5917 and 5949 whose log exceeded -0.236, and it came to 0.50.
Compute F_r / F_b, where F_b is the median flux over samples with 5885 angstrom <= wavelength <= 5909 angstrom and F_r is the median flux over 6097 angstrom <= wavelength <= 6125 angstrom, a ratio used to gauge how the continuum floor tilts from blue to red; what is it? 1.06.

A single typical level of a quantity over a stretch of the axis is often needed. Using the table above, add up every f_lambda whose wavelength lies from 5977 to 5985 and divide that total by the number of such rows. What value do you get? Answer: 0.540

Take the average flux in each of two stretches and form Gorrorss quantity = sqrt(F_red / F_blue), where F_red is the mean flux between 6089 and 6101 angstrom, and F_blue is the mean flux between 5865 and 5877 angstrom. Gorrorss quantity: 0.996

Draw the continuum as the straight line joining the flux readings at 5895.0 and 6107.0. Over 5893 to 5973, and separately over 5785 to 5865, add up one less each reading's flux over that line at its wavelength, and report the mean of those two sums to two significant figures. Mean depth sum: -13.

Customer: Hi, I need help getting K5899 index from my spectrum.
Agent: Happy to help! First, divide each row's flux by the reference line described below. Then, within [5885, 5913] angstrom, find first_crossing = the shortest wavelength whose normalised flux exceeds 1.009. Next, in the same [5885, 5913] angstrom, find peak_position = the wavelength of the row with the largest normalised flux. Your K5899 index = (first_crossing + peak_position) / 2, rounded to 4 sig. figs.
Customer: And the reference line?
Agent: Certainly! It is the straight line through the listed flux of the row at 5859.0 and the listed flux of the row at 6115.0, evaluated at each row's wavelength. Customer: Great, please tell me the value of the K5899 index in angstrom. 5903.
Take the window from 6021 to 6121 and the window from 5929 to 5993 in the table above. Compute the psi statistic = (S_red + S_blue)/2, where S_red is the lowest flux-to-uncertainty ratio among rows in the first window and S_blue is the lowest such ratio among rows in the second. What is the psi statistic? 13.1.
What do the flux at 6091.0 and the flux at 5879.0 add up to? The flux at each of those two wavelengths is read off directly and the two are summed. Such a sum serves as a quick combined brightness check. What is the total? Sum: 1.18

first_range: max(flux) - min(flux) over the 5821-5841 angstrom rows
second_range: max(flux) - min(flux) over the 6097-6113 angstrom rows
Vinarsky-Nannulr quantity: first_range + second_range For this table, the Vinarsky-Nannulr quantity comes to 0.09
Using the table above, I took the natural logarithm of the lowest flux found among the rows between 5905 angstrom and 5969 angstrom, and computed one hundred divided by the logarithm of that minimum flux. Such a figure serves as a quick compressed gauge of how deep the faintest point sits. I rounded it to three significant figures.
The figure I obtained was -156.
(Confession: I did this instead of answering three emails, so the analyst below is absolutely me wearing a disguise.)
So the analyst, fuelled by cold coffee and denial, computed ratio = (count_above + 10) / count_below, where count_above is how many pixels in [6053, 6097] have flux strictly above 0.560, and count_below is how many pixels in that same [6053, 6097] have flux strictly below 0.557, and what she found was 20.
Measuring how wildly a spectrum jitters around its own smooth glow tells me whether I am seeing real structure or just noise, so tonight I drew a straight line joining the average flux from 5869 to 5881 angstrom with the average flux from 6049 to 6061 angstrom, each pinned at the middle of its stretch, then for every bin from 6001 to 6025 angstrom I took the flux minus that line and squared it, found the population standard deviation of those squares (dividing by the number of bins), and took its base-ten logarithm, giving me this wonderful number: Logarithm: -2.83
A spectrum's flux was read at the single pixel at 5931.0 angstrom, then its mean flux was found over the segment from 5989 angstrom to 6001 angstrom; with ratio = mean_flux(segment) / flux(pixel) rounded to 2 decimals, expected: 1.01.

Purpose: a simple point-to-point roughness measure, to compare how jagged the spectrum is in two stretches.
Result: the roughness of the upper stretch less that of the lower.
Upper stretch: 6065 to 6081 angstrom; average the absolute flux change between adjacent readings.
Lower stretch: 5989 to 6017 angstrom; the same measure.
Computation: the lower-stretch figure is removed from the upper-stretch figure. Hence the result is -0.034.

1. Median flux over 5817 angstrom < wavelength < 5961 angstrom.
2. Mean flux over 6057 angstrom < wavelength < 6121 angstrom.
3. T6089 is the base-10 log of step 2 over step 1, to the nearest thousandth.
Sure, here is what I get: 0.012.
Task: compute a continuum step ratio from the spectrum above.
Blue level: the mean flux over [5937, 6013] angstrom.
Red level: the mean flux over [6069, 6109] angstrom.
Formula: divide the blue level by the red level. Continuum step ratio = 0.98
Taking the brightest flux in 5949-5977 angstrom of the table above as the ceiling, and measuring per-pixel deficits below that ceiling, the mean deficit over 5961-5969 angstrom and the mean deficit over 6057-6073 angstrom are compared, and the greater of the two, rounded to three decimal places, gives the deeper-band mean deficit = 0.025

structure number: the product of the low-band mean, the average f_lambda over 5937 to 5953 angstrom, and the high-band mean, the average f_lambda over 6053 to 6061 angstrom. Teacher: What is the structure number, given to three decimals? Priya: 0.348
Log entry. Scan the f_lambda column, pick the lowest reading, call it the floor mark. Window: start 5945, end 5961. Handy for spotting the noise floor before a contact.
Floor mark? 0.53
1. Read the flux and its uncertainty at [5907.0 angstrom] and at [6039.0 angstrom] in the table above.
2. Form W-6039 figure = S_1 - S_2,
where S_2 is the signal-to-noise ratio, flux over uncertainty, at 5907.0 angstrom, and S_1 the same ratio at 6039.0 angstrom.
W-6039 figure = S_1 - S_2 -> -1.5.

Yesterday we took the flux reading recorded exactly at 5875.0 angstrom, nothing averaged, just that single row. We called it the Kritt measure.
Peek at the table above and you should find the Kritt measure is 0.592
